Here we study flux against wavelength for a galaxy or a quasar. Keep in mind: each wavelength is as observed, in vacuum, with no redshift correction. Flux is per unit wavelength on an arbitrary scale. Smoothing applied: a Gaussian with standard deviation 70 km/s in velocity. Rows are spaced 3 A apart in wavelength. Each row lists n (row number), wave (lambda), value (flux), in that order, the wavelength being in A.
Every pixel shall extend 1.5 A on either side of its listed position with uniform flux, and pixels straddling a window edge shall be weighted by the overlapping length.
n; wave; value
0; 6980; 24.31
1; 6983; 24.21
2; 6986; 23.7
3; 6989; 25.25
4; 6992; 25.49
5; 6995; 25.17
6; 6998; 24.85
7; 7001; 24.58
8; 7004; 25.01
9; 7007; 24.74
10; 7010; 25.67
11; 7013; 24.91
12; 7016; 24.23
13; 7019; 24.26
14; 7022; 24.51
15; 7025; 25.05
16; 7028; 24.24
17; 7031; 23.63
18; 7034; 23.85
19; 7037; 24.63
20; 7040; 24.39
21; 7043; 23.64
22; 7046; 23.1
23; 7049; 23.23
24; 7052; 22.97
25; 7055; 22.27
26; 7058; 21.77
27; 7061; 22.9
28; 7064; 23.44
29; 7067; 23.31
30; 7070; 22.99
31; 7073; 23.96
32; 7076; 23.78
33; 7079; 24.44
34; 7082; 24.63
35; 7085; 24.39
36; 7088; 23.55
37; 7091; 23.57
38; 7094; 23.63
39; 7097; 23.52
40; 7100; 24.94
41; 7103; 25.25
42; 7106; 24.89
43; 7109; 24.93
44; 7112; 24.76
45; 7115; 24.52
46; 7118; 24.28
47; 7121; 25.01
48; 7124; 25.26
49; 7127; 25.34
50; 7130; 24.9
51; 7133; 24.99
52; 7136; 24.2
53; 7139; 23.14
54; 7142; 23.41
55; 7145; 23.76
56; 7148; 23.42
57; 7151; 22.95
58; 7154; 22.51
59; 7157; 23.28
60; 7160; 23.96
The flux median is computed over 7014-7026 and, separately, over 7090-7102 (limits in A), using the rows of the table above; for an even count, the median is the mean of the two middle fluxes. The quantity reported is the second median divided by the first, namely 0.97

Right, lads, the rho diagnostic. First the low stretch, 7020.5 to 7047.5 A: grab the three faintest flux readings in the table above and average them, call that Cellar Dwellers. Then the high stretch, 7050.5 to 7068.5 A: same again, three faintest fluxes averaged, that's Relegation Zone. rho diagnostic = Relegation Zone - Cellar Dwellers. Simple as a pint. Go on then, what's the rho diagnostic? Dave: -1.1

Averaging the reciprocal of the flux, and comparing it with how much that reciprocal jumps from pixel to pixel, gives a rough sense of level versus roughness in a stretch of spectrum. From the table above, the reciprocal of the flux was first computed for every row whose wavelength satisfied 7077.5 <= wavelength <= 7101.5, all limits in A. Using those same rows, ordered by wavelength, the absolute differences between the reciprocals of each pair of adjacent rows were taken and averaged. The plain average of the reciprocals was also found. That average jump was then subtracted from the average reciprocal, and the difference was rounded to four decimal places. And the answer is 0.0408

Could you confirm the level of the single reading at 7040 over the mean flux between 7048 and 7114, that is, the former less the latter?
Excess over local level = 0.6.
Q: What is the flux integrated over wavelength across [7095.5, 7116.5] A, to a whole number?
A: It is 518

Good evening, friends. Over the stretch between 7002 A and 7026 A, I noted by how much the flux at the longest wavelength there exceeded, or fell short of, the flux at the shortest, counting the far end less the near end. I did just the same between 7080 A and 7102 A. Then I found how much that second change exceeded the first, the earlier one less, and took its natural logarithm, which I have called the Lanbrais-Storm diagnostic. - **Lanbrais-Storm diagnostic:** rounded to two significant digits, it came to -1.3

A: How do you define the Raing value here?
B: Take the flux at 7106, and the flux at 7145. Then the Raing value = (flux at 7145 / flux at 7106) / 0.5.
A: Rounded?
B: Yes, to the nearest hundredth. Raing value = 1.91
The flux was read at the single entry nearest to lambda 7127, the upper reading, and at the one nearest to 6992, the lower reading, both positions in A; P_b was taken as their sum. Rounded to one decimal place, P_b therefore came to 50.8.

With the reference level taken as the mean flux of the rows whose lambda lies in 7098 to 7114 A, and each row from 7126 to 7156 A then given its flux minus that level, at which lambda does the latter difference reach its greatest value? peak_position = 7127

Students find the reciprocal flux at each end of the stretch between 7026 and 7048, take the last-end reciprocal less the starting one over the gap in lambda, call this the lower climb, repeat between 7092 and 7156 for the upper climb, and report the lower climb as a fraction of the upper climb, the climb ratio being 3.2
